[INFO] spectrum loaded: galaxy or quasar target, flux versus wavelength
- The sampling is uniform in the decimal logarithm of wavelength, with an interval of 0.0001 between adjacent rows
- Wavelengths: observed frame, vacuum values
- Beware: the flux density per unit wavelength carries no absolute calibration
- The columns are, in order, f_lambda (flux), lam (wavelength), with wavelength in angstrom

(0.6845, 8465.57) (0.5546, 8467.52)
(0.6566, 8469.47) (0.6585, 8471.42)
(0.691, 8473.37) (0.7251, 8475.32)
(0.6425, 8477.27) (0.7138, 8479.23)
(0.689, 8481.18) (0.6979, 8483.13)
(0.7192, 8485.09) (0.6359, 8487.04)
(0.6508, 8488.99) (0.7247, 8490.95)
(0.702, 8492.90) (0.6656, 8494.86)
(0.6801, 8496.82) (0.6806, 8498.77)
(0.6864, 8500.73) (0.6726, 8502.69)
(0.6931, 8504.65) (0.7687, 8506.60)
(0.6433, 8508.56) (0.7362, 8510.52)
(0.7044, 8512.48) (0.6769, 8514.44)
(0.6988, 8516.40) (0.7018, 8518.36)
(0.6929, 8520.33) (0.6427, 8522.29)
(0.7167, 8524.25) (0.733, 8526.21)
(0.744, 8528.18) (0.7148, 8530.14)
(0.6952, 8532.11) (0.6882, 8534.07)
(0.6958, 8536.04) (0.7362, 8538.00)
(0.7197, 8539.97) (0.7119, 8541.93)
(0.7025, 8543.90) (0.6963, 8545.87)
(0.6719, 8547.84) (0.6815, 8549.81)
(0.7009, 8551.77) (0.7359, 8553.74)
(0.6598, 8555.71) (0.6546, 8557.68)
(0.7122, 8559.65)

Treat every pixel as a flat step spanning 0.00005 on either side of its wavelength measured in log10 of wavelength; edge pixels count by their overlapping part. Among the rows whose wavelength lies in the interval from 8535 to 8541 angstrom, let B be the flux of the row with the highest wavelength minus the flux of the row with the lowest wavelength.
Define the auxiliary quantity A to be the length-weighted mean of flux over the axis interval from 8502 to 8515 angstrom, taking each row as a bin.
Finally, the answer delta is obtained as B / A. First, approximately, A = 0.701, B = 0.02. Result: 0.03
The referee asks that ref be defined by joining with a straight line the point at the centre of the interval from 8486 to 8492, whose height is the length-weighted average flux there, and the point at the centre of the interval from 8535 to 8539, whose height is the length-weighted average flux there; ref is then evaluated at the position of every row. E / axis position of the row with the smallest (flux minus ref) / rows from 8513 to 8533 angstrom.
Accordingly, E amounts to 8522.29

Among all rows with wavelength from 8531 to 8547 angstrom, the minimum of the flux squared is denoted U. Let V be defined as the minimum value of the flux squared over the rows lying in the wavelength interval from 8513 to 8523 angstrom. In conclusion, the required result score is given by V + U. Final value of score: 0.89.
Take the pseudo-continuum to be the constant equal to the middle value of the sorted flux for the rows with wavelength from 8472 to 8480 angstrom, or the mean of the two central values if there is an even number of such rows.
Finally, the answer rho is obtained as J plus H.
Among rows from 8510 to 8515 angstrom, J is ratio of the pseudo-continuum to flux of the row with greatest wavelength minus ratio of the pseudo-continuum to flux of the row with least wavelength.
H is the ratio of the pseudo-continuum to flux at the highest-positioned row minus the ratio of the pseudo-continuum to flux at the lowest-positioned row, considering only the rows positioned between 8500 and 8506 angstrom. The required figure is 0.074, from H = -0.01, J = 0.08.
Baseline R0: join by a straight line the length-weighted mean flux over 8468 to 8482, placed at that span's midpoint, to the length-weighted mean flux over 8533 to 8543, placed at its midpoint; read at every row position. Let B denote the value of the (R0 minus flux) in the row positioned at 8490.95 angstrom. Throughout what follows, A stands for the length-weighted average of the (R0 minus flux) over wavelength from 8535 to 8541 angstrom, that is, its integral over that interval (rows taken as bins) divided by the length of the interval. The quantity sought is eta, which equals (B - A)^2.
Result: 0.0010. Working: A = -0.006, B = -0.04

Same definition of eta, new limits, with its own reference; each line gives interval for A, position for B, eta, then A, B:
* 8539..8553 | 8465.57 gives 0.0008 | 0.016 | -0.01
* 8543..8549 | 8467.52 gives 0.0089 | 0.025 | 0.12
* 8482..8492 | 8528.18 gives 0.0013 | -0.002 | -0.04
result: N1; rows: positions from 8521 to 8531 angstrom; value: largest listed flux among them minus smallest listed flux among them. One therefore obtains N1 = 0.101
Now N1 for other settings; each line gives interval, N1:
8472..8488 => 0.089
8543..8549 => 0.031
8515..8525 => 0.074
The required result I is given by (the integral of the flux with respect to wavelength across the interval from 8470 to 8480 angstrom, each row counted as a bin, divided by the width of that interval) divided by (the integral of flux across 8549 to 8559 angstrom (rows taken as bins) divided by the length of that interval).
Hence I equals 0.99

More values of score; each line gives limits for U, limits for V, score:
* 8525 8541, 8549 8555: 0.94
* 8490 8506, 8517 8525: 0.86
